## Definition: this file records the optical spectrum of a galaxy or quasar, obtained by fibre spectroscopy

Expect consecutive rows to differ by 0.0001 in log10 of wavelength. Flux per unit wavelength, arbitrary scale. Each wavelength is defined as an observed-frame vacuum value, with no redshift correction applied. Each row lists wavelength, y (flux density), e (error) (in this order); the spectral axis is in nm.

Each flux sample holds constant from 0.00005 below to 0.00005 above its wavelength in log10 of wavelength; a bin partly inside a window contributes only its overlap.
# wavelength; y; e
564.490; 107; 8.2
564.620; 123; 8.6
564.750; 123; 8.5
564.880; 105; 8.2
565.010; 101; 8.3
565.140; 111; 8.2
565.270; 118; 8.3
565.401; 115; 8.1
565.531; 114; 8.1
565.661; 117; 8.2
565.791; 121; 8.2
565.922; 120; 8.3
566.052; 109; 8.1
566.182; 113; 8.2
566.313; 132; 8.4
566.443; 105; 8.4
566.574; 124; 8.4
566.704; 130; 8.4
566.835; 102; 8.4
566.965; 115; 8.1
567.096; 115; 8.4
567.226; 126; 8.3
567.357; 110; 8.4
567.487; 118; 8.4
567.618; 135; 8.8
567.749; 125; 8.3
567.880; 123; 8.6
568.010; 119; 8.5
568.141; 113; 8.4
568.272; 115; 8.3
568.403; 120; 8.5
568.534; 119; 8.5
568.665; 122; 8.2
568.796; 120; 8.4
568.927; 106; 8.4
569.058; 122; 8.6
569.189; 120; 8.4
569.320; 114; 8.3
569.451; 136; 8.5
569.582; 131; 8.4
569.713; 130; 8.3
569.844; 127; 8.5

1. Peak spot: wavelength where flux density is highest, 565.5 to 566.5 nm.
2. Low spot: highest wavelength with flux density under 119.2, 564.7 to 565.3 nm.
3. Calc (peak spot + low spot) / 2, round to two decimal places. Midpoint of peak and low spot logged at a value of 565.79 nm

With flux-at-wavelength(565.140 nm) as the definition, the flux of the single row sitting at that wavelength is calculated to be 111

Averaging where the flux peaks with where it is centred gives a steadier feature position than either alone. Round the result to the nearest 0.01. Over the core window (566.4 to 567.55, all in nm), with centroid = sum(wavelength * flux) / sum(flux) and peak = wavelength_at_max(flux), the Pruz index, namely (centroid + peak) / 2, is 566.84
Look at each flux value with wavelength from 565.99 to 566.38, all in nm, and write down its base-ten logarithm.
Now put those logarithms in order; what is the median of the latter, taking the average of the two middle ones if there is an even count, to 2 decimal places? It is 2.05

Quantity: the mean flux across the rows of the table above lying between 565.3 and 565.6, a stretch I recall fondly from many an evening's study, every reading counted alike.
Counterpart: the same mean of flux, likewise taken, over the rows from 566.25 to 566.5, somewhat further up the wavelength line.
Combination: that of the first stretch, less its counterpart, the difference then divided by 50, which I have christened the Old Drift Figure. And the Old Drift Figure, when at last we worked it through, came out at -0.08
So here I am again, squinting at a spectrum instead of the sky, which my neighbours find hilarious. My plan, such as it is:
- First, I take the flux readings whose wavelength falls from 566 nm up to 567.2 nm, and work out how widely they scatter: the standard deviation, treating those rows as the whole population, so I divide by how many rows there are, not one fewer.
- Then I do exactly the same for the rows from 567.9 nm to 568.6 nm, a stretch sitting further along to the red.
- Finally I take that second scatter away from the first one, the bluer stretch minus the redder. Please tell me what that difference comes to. 7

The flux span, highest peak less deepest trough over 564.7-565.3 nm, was 22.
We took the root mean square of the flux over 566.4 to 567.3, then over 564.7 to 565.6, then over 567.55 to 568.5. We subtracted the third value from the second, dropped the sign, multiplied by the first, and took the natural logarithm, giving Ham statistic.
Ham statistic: 7.0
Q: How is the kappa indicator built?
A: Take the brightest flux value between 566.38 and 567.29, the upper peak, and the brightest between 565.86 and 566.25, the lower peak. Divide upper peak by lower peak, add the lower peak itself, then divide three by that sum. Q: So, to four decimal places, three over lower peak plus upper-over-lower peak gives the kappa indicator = 0.0248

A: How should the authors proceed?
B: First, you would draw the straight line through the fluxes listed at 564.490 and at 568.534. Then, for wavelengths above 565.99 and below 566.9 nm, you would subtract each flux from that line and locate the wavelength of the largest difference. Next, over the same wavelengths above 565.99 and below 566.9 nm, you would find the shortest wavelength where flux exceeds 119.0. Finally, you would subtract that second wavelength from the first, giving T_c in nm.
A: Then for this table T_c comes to 0.52 nm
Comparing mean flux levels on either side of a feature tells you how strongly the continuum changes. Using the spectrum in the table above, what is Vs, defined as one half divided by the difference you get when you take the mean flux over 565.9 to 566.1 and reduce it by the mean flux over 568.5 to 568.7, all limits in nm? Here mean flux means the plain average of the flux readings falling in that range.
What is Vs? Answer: -0.08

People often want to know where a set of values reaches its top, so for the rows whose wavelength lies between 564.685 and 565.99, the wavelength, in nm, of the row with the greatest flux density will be 564.750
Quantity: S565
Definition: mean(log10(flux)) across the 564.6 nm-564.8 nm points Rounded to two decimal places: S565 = 2.09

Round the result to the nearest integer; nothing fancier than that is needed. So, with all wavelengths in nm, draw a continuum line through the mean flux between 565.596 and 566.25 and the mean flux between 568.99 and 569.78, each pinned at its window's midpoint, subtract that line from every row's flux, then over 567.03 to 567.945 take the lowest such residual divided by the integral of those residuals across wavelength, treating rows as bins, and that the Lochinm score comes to -8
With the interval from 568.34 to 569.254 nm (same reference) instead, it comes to 4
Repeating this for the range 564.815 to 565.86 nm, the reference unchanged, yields 7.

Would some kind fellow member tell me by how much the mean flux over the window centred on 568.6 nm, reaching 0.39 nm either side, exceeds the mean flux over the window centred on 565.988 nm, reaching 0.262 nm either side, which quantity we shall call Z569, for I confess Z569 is 1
